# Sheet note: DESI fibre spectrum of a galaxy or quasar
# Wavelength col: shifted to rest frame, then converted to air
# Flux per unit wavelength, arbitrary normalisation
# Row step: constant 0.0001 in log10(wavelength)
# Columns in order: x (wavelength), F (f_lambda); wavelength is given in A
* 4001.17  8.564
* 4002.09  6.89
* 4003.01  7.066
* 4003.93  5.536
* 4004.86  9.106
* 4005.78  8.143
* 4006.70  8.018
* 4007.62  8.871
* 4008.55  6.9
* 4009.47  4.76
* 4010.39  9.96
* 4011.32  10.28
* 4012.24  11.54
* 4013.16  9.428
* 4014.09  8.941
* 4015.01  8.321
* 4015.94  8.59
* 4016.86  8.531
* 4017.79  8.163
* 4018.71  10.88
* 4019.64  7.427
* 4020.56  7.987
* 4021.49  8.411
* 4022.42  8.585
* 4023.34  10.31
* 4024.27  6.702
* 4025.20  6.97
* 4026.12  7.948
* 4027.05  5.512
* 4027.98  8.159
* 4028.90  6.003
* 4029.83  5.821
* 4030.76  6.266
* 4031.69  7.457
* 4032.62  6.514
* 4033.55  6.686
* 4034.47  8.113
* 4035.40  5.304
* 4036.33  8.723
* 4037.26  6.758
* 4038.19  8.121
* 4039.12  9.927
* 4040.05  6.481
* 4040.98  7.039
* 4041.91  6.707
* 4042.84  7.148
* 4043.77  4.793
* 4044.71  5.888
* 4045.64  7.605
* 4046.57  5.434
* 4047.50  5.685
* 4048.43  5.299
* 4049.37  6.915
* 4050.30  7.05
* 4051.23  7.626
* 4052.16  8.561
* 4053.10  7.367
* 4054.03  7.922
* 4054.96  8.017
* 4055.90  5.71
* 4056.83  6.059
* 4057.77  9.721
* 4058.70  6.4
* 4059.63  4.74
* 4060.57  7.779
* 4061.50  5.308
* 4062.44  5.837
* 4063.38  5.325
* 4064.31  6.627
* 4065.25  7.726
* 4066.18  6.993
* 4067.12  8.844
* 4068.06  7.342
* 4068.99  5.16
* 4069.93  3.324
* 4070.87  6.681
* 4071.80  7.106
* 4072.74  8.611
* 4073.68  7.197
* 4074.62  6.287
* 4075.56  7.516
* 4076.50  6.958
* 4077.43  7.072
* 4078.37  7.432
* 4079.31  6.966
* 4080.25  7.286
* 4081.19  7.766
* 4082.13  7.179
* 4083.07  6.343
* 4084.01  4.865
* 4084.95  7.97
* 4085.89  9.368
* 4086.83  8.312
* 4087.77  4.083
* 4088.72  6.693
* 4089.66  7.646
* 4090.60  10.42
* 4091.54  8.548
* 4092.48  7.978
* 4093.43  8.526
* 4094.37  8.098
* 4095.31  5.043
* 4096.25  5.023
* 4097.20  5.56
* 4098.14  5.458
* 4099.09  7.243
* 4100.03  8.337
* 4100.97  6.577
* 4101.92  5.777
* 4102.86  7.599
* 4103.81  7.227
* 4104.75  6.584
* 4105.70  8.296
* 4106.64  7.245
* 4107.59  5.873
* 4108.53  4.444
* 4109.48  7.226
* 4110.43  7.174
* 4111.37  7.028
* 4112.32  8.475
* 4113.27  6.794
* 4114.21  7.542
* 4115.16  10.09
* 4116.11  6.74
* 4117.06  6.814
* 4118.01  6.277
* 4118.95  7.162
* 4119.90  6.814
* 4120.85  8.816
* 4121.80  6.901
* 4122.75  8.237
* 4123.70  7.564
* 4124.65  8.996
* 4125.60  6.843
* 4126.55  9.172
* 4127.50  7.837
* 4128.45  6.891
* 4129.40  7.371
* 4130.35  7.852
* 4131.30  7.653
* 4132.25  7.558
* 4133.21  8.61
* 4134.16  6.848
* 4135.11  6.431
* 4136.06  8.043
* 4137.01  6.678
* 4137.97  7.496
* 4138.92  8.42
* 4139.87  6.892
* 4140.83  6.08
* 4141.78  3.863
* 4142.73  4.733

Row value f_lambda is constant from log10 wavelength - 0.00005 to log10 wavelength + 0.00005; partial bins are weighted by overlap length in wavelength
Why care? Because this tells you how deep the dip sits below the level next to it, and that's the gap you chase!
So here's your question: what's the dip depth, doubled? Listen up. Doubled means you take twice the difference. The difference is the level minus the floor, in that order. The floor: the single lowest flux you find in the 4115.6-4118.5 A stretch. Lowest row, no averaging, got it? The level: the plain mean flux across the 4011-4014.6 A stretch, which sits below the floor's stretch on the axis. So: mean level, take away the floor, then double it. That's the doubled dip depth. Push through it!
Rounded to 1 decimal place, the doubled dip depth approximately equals 7.5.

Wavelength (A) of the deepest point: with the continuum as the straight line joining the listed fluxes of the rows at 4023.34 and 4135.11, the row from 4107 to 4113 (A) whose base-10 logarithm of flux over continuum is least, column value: 4108.53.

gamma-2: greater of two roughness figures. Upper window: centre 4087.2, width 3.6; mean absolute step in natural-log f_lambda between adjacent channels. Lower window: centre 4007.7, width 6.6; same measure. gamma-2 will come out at 0.44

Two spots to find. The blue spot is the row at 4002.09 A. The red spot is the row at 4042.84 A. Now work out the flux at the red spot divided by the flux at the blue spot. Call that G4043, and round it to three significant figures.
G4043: 1.04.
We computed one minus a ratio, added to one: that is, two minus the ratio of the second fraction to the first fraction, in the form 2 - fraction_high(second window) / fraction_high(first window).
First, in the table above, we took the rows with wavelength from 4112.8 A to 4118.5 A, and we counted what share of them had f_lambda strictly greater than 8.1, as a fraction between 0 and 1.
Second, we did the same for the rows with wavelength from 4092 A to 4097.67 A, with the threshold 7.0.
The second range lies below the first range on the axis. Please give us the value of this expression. -1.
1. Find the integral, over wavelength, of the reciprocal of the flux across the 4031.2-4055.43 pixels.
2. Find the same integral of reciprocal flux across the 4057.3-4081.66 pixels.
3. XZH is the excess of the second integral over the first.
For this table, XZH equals 0.19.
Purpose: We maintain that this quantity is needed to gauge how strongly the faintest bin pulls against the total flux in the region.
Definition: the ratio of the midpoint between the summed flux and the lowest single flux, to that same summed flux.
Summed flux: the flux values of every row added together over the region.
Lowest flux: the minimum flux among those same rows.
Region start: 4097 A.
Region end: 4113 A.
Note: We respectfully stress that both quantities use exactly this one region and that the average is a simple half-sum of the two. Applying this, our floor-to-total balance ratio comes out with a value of 0.519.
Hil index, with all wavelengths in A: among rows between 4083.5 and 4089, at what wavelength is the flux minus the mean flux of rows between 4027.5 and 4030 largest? 4085.89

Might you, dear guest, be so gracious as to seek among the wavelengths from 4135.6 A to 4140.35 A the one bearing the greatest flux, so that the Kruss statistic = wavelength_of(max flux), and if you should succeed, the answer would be 4138.92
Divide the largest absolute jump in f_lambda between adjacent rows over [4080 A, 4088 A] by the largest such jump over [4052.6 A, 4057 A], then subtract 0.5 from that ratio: 1.3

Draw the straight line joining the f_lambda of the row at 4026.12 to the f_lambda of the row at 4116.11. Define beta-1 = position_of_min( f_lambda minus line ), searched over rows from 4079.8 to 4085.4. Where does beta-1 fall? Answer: 4084.01 A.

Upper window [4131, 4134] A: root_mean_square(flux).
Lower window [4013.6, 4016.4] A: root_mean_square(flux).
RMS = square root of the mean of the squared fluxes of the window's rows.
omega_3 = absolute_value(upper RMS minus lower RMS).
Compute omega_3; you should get 0.67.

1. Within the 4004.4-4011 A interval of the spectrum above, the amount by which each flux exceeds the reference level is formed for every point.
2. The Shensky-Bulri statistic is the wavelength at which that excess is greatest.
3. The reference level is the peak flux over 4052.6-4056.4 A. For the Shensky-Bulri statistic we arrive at 4010.39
